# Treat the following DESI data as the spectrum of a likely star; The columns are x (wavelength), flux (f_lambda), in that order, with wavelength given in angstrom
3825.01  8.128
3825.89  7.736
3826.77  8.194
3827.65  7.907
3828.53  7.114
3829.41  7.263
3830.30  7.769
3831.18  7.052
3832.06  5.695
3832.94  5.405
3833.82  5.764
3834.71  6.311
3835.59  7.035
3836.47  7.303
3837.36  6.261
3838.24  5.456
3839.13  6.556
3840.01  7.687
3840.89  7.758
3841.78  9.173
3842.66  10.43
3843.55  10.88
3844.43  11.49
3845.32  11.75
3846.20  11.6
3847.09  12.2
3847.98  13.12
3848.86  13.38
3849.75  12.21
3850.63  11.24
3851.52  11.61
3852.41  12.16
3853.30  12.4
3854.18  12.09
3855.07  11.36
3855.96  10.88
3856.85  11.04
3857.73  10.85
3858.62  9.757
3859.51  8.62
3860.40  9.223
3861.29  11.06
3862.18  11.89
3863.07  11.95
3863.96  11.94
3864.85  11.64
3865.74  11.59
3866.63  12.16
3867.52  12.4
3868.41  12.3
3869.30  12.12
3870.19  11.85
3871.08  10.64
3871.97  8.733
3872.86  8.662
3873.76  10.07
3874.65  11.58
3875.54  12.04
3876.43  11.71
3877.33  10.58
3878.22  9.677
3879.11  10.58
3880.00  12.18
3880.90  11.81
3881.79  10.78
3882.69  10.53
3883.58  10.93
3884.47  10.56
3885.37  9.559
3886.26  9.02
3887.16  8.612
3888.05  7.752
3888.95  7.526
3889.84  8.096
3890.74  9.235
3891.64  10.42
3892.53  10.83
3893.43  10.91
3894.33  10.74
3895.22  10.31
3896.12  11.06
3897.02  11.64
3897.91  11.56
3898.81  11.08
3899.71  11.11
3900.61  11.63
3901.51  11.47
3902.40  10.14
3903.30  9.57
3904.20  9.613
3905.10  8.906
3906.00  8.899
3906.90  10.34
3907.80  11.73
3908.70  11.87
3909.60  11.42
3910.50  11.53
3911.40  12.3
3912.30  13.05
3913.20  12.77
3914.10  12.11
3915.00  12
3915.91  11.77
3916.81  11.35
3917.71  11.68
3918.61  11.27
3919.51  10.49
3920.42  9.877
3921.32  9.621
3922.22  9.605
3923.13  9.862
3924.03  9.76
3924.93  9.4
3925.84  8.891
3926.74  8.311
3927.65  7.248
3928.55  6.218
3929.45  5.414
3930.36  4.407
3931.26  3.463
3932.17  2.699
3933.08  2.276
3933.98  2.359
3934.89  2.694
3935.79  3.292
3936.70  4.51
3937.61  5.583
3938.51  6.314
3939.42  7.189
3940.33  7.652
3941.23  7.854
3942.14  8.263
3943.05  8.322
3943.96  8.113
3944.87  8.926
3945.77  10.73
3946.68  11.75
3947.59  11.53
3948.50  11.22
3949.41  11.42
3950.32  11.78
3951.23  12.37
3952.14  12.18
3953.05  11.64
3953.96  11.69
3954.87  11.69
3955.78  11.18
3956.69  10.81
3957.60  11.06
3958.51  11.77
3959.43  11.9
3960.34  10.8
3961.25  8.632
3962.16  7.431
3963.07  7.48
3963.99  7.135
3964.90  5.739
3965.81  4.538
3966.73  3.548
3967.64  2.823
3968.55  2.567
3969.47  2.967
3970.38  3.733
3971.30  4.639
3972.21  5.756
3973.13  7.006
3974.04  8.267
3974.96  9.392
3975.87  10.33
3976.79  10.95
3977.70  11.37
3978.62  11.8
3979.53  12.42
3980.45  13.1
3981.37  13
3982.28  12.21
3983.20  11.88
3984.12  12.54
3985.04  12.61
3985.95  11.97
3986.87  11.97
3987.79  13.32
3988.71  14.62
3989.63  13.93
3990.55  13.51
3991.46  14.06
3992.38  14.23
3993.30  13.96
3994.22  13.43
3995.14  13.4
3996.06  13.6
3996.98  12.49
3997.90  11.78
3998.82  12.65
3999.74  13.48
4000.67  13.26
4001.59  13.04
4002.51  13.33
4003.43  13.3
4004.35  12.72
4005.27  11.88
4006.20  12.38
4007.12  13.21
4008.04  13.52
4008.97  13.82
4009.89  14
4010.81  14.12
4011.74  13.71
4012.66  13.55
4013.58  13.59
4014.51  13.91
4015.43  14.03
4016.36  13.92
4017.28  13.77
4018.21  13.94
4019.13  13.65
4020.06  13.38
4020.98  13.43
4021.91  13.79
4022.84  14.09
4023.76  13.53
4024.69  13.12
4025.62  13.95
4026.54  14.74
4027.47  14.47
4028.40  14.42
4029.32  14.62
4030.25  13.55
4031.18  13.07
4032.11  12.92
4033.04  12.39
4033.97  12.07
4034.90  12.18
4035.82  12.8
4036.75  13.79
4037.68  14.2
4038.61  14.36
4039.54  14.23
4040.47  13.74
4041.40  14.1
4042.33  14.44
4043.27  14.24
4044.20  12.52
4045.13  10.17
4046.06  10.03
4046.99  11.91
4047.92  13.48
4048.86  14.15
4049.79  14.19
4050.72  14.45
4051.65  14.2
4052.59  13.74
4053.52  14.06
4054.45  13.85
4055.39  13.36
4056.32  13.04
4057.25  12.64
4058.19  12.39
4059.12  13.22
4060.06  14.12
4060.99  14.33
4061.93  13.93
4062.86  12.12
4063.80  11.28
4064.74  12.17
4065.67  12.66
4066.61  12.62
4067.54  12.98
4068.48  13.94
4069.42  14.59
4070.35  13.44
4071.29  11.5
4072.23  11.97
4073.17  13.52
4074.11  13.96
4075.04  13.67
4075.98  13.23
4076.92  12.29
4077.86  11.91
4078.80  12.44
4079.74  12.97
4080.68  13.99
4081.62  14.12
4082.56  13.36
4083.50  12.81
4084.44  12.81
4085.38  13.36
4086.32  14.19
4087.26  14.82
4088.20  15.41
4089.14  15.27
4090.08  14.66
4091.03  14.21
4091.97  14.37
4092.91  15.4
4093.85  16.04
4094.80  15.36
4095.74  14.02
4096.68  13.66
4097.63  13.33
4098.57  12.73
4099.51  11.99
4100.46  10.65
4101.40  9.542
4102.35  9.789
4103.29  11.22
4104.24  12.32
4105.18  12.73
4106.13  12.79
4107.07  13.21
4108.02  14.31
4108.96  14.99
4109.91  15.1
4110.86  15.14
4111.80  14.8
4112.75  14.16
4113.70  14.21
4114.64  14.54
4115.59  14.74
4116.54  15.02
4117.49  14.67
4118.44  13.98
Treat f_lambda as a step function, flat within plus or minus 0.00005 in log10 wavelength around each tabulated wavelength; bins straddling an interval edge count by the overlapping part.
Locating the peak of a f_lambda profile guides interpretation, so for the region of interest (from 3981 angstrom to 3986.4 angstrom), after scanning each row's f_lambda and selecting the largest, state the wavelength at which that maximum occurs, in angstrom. 3981.37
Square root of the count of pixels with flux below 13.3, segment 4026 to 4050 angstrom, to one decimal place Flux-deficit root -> 3.2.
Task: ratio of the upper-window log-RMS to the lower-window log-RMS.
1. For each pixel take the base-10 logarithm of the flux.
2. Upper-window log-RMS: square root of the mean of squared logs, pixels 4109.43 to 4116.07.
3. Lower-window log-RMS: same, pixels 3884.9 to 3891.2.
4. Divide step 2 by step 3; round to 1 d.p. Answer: 1.3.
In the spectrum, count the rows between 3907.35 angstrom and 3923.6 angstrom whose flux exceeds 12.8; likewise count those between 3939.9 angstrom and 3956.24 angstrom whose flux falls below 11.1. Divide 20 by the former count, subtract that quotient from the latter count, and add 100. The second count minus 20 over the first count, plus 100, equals 87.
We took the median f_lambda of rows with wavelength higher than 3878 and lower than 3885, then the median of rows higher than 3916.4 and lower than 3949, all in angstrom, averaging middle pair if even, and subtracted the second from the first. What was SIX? 2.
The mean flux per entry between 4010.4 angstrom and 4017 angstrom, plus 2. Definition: 15.8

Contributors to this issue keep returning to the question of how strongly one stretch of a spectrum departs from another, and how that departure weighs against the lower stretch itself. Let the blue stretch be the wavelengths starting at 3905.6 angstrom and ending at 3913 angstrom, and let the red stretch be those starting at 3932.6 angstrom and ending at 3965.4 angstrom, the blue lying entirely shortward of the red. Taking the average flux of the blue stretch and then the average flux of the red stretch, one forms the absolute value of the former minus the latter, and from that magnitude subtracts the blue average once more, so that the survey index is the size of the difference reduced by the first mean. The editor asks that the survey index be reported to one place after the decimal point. -8.8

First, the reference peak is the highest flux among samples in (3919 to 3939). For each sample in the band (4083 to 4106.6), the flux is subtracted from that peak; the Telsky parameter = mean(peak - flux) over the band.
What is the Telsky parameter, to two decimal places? -2.85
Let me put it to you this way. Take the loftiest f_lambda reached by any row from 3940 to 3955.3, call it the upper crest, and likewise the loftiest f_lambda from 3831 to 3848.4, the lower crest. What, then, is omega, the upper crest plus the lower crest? 25.5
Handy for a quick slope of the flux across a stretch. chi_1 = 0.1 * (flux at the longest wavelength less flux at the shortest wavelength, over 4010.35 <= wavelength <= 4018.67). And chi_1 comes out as 0.0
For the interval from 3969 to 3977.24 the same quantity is 0.8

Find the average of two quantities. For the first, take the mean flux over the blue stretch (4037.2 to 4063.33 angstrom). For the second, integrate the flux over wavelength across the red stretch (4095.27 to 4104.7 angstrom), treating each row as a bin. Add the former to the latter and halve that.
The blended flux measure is 63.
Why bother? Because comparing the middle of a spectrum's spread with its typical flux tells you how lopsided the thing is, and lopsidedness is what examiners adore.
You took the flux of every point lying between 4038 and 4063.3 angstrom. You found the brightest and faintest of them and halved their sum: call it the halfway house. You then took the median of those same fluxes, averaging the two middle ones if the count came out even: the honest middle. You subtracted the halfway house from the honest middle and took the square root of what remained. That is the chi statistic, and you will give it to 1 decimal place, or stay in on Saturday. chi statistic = 1.3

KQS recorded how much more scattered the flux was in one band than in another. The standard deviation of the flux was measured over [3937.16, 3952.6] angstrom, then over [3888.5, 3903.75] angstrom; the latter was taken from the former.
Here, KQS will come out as 1.0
